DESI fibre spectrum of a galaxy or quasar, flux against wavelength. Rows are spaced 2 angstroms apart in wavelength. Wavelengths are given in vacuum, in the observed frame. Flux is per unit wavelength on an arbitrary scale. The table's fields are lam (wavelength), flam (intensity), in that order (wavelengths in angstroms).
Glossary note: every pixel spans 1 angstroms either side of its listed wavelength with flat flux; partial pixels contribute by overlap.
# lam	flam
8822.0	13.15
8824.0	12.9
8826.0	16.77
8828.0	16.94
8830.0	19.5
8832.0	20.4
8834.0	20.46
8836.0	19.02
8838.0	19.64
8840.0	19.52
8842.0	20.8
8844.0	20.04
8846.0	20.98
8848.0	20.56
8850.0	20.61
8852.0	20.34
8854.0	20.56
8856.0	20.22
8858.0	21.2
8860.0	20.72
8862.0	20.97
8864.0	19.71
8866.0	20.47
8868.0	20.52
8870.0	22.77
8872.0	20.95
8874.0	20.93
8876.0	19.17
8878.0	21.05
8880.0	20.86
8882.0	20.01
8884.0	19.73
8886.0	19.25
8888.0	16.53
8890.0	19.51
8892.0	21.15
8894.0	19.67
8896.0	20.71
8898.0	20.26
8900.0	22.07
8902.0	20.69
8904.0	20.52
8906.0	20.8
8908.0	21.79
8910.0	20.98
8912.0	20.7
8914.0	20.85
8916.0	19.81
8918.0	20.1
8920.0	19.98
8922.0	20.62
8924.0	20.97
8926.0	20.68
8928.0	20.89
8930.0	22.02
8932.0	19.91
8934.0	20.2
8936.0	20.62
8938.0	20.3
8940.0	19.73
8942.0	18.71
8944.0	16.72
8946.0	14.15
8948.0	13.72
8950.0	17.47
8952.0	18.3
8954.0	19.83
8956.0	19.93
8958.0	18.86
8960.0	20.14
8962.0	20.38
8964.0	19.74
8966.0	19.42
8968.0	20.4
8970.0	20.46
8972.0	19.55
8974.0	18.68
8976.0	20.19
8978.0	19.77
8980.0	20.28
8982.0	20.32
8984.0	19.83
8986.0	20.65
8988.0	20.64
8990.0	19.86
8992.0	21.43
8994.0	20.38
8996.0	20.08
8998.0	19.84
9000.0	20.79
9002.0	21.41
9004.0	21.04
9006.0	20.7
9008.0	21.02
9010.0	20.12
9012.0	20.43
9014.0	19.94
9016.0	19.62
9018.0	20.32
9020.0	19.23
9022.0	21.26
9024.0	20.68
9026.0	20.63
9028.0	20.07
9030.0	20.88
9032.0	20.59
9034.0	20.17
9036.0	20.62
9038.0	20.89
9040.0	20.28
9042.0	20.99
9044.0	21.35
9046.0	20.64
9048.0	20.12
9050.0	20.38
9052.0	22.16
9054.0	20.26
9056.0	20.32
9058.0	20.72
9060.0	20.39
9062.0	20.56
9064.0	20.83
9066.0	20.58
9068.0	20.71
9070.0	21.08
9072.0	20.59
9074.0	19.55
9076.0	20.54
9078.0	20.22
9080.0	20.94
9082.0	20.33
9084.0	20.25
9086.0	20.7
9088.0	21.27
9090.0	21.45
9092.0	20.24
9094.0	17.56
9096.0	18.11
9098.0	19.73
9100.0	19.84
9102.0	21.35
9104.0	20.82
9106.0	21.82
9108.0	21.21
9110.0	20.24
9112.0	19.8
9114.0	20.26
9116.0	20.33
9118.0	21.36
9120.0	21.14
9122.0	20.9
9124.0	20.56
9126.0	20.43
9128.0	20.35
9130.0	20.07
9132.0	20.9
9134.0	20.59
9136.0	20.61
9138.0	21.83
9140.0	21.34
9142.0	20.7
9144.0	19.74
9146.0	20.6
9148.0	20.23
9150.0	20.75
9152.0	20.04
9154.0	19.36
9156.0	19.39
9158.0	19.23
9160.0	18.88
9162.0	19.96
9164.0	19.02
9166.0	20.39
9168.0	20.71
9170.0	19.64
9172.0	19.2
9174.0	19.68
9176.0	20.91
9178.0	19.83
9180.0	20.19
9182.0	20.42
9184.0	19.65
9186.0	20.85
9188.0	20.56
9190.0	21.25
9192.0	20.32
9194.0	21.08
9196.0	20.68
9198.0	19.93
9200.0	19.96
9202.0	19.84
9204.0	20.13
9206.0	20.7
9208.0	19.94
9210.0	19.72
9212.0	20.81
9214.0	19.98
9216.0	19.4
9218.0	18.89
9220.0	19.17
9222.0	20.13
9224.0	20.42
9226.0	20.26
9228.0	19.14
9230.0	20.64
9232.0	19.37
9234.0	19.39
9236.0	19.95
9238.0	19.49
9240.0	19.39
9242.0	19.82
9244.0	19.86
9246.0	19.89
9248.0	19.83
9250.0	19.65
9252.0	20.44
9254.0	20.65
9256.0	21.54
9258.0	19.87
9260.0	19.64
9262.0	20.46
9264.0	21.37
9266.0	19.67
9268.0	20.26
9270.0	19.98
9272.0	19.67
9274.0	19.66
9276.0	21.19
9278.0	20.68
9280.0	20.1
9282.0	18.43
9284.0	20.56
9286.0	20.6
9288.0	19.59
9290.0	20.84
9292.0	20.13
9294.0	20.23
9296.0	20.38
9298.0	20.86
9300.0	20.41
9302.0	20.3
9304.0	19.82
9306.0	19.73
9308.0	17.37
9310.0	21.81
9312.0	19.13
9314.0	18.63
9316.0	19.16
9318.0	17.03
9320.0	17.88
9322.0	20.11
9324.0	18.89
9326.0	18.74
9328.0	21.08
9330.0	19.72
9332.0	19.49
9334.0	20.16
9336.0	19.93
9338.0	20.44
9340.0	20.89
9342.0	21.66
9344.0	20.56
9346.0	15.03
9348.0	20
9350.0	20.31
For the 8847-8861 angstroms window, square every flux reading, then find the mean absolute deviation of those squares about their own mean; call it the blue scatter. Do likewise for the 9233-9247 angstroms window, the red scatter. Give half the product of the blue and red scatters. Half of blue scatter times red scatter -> 38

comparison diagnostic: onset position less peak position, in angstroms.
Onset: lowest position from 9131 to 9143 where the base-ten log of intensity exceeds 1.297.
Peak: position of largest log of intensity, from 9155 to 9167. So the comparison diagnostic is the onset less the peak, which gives -34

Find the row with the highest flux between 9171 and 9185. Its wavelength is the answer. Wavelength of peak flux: 9176.0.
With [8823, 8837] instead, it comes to 8834.0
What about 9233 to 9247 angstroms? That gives 9236.0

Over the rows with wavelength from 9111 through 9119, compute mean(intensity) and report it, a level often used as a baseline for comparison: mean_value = 20.44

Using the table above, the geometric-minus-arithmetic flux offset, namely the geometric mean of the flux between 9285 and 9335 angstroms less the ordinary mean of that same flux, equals -0.033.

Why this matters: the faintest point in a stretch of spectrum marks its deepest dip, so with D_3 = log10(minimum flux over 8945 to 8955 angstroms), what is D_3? 1.14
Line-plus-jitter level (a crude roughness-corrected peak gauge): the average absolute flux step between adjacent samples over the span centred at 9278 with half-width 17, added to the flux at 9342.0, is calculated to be 22.5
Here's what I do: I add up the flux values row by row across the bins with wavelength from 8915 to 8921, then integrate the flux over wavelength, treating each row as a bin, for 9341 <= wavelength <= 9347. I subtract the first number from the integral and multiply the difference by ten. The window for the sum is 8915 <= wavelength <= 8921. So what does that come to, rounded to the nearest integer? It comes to 546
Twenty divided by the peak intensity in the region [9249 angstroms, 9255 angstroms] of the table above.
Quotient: 0.97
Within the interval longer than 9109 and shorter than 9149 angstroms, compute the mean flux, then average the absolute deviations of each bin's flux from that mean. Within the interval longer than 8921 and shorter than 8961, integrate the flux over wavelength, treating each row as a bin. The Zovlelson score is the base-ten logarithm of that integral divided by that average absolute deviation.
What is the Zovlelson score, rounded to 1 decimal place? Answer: 3.3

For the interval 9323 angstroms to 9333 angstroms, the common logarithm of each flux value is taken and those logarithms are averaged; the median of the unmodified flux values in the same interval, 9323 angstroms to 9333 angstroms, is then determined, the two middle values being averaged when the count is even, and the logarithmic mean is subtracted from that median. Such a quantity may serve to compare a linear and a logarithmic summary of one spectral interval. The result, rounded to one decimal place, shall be 18.2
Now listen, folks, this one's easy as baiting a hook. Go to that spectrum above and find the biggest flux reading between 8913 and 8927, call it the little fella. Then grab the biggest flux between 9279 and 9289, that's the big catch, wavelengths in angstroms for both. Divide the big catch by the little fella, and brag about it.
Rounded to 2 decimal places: 0.98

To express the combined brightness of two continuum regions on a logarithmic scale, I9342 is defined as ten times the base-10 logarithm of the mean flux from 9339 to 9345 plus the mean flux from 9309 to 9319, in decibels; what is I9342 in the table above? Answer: 16.0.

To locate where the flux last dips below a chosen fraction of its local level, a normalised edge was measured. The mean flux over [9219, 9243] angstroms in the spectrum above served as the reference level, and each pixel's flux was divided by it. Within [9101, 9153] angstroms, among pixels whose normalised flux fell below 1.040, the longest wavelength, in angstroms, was 9152.0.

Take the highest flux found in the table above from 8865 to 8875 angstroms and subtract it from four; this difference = -18.8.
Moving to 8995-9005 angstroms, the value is -17.4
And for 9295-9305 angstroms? -16.9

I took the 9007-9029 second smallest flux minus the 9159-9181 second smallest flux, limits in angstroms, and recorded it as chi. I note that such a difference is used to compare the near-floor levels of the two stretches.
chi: 0.6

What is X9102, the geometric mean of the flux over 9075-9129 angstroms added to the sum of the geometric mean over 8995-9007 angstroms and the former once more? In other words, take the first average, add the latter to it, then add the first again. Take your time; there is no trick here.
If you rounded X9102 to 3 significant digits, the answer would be 61.5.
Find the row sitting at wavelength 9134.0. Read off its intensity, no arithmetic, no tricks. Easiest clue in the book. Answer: 20.59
